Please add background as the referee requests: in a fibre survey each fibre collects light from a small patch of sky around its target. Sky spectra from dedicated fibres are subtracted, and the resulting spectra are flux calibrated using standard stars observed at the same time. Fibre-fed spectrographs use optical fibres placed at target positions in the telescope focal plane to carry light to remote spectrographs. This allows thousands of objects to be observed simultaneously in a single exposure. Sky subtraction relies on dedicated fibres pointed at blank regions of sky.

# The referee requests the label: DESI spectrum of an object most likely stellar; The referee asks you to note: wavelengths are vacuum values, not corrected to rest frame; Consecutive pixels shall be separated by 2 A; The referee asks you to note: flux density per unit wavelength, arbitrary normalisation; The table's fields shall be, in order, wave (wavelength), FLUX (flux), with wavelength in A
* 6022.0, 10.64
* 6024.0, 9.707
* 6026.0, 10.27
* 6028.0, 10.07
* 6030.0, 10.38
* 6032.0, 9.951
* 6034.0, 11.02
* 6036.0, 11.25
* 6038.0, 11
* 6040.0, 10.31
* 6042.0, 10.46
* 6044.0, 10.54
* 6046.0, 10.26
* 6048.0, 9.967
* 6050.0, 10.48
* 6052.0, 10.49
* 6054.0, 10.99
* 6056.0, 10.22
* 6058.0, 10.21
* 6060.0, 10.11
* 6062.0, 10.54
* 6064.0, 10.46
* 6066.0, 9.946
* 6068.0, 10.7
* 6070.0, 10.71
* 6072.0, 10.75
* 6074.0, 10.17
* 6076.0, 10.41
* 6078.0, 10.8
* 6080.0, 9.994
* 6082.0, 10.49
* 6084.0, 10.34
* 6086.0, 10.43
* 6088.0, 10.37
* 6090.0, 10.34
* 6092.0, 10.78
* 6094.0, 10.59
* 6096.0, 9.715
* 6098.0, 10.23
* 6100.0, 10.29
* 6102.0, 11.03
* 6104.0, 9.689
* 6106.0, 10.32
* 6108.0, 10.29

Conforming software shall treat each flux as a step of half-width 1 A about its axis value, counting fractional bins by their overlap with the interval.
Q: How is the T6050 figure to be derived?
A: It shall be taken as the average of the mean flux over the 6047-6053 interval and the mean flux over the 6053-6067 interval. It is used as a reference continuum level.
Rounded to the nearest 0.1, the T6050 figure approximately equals 10.3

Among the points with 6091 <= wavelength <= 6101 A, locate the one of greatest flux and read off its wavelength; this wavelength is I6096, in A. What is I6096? 6092.0 A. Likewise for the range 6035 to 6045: 6036.0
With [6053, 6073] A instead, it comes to 6054.0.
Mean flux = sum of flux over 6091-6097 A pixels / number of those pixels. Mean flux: 10.4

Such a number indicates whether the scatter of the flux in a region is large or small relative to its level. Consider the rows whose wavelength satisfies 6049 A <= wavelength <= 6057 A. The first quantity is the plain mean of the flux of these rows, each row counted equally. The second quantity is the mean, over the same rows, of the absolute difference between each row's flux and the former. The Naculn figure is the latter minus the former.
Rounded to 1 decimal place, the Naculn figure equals -10.3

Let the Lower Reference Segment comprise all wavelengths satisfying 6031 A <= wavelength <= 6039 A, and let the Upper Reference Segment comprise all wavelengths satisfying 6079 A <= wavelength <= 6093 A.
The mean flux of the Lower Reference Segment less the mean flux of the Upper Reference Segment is 0.41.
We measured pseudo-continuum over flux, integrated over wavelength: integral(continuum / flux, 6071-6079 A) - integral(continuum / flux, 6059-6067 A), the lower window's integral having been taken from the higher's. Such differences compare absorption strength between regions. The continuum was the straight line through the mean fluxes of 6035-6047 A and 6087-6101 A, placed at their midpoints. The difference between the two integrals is -0.26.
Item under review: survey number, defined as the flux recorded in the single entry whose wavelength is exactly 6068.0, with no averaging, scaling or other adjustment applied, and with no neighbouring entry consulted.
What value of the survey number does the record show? 10.7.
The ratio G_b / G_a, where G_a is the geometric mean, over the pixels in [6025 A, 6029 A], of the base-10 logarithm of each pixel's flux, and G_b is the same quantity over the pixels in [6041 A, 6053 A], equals 1.01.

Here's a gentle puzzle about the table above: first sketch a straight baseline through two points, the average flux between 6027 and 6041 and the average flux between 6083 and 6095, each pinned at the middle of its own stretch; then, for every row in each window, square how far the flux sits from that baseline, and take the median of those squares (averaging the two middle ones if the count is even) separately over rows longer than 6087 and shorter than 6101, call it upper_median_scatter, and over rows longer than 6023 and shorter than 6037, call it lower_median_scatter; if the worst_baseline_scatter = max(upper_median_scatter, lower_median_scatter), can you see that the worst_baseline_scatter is 0.26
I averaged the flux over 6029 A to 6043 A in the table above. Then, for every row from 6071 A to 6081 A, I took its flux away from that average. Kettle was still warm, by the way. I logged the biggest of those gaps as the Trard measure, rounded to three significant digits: 0.630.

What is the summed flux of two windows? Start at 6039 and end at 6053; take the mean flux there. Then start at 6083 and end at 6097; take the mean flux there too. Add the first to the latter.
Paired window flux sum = 20.7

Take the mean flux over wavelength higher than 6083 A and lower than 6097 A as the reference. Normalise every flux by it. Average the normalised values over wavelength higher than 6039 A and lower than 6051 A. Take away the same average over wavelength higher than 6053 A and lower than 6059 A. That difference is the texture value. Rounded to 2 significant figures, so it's -0.013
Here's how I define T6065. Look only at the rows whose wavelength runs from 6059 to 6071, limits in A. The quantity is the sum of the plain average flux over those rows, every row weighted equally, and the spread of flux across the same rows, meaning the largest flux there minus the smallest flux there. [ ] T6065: 11.2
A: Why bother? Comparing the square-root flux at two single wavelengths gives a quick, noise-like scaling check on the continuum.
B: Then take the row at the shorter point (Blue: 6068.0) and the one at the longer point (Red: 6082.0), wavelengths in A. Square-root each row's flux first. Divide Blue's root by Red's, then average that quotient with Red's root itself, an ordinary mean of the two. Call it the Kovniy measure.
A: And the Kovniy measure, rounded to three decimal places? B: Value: 2.124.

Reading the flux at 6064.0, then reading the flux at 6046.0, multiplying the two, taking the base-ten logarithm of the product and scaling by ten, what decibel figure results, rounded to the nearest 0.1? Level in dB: 20.3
